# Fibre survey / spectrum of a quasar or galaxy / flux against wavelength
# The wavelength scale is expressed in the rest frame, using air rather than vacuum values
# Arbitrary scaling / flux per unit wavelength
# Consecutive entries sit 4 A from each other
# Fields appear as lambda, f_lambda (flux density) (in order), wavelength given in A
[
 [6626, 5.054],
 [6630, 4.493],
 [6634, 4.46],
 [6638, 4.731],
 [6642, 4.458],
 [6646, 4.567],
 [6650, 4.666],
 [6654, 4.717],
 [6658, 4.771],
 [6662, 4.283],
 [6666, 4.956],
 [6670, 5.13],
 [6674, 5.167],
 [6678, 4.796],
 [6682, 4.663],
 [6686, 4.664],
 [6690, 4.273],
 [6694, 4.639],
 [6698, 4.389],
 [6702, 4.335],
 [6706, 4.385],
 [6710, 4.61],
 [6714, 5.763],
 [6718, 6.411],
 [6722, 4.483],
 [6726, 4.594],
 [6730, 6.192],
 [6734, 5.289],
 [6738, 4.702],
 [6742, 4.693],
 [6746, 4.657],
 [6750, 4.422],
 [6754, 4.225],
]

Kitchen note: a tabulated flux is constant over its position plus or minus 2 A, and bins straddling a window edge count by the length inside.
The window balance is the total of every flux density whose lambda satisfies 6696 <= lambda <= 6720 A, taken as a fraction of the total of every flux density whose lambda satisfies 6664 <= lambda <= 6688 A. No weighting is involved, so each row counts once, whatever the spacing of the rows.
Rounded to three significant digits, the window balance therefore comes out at 1.02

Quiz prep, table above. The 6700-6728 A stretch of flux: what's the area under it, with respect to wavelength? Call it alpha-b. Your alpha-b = 138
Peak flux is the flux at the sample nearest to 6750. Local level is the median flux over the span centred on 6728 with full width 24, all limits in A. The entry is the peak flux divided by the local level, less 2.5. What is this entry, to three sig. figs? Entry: -1.61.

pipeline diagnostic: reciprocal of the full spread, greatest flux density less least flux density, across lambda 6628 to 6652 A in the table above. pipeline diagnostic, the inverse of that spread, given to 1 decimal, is 3.7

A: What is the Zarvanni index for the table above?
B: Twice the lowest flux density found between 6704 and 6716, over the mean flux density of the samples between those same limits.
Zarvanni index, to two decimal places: 1.78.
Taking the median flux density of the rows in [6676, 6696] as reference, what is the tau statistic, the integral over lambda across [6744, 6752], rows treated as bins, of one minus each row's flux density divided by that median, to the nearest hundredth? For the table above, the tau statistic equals 0.21 A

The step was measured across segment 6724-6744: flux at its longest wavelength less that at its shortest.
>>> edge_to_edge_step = 0.1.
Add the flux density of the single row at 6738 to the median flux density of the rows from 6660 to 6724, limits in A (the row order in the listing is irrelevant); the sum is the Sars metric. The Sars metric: 9.4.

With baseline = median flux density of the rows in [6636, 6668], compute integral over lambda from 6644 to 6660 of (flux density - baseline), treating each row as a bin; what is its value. 0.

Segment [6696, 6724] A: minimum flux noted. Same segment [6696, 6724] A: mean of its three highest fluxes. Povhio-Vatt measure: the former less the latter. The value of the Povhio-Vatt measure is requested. -1.3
